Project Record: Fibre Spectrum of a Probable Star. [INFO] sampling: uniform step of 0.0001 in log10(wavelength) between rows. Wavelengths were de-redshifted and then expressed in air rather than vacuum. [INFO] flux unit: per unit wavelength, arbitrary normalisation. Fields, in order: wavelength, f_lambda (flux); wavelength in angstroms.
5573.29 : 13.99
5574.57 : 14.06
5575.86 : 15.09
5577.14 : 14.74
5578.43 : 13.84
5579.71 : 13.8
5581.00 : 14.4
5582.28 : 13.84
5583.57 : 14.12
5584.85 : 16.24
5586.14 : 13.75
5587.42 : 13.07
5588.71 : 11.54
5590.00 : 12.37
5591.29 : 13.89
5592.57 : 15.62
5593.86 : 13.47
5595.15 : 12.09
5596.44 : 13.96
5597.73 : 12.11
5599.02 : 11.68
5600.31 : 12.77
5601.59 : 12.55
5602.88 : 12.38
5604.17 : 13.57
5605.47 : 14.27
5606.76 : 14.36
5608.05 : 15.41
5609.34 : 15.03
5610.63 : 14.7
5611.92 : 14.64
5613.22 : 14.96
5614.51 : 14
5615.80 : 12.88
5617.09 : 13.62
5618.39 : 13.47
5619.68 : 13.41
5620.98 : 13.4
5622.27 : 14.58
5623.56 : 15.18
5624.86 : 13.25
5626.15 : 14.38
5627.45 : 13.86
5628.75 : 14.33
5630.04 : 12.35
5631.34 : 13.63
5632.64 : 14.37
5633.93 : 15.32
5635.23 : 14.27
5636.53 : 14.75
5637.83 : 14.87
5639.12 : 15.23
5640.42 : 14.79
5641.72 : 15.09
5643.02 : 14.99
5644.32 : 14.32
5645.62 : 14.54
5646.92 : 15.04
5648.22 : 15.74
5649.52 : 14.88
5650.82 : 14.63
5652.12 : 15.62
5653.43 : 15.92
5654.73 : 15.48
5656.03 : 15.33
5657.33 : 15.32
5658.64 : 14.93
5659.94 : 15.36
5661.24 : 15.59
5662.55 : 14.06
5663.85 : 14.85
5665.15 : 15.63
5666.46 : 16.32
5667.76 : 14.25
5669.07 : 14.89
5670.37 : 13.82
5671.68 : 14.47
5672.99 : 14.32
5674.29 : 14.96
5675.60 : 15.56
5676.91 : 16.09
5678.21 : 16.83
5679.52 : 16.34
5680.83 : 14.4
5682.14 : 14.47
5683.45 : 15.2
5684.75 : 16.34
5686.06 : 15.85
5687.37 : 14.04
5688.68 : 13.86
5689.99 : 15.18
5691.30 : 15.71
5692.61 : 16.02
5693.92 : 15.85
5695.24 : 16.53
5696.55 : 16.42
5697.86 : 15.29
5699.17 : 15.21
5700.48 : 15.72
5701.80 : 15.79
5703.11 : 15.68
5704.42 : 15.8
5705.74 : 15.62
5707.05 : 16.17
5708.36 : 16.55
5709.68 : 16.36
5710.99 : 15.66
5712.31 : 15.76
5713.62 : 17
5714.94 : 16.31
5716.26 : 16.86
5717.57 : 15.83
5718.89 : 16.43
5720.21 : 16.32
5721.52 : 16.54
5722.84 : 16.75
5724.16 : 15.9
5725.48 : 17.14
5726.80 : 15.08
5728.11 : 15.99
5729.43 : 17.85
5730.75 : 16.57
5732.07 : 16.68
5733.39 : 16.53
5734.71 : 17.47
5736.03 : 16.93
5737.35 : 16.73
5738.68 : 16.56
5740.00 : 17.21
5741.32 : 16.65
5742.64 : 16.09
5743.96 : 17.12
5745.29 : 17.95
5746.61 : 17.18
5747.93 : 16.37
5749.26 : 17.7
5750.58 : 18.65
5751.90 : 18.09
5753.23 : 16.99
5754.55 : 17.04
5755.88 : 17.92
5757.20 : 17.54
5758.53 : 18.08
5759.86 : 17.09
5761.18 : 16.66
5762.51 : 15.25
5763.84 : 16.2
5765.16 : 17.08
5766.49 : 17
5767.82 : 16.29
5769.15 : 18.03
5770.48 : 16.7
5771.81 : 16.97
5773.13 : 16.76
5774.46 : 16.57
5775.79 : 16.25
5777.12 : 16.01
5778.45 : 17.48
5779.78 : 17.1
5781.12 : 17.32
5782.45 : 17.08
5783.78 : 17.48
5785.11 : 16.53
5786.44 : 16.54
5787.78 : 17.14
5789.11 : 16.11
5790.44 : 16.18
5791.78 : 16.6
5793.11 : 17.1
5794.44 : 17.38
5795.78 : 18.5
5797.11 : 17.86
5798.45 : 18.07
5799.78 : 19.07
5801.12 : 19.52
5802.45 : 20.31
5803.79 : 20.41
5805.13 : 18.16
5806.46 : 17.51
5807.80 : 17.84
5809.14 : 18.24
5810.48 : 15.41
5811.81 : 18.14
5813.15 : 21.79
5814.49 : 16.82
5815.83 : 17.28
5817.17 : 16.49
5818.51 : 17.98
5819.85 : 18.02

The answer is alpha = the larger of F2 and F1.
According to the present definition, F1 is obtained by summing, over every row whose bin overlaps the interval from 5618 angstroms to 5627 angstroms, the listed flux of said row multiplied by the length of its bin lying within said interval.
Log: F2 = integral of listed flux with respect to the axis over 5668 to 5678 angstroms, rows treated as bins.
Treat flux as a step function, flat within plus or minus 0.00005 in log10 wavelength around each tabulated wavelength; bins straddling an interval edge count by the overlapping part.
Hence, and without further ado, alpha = 149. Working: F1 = 126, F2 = 149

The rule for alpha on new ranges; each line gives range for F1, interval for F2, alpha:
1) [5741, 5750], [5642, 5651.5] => 153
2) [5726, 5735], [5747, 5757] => 175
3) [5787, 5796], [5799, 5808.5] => 180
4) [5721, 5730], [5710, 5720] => 163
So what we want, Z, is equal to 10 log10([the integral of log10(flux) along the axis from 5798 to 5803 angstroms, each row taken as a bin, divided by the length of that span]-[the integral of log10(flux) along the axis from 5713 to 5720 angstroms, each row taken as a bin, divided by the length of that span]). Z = -11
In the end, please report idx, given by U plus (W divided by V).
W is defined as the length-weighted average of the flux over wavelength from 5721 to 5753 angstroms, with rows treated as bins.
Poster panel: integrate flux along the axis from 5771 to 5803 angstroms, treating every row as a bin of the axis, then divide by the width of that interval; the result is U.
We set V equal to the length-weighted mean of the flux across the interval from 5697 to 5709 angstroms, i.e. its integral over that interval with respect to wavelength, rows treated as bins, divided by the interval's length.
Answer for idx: 18.4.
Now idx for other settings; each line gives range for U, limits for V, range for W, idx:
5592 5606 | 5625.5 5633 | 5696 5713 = 14.3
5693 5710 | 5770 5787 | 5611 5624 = 16.7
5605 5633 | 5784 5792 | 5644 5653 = 15.0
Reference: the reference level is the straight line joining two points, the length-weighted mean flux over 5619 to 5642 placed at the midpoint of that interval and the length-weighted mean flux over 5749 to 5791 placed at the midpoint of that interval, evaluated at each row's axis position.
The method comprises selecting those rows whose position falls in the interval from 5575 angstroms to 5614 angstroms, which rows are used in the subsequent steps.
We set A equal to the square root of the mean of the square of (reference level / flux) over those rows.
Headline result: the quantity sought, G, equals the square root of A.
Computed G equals 1.00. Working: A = 0.99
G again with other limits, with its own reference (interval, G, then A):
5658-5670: 1.00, 0.99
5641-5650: 0.99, 0.98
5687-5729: 1.00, 0.99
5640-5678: 0.99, 0.99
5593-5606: 1.03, 1.07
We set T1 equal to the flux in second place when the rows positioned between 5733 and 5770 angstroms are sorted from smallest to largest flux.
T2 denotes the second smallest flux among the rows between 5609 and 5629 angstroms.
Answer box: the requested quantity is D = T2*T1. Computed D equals 213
